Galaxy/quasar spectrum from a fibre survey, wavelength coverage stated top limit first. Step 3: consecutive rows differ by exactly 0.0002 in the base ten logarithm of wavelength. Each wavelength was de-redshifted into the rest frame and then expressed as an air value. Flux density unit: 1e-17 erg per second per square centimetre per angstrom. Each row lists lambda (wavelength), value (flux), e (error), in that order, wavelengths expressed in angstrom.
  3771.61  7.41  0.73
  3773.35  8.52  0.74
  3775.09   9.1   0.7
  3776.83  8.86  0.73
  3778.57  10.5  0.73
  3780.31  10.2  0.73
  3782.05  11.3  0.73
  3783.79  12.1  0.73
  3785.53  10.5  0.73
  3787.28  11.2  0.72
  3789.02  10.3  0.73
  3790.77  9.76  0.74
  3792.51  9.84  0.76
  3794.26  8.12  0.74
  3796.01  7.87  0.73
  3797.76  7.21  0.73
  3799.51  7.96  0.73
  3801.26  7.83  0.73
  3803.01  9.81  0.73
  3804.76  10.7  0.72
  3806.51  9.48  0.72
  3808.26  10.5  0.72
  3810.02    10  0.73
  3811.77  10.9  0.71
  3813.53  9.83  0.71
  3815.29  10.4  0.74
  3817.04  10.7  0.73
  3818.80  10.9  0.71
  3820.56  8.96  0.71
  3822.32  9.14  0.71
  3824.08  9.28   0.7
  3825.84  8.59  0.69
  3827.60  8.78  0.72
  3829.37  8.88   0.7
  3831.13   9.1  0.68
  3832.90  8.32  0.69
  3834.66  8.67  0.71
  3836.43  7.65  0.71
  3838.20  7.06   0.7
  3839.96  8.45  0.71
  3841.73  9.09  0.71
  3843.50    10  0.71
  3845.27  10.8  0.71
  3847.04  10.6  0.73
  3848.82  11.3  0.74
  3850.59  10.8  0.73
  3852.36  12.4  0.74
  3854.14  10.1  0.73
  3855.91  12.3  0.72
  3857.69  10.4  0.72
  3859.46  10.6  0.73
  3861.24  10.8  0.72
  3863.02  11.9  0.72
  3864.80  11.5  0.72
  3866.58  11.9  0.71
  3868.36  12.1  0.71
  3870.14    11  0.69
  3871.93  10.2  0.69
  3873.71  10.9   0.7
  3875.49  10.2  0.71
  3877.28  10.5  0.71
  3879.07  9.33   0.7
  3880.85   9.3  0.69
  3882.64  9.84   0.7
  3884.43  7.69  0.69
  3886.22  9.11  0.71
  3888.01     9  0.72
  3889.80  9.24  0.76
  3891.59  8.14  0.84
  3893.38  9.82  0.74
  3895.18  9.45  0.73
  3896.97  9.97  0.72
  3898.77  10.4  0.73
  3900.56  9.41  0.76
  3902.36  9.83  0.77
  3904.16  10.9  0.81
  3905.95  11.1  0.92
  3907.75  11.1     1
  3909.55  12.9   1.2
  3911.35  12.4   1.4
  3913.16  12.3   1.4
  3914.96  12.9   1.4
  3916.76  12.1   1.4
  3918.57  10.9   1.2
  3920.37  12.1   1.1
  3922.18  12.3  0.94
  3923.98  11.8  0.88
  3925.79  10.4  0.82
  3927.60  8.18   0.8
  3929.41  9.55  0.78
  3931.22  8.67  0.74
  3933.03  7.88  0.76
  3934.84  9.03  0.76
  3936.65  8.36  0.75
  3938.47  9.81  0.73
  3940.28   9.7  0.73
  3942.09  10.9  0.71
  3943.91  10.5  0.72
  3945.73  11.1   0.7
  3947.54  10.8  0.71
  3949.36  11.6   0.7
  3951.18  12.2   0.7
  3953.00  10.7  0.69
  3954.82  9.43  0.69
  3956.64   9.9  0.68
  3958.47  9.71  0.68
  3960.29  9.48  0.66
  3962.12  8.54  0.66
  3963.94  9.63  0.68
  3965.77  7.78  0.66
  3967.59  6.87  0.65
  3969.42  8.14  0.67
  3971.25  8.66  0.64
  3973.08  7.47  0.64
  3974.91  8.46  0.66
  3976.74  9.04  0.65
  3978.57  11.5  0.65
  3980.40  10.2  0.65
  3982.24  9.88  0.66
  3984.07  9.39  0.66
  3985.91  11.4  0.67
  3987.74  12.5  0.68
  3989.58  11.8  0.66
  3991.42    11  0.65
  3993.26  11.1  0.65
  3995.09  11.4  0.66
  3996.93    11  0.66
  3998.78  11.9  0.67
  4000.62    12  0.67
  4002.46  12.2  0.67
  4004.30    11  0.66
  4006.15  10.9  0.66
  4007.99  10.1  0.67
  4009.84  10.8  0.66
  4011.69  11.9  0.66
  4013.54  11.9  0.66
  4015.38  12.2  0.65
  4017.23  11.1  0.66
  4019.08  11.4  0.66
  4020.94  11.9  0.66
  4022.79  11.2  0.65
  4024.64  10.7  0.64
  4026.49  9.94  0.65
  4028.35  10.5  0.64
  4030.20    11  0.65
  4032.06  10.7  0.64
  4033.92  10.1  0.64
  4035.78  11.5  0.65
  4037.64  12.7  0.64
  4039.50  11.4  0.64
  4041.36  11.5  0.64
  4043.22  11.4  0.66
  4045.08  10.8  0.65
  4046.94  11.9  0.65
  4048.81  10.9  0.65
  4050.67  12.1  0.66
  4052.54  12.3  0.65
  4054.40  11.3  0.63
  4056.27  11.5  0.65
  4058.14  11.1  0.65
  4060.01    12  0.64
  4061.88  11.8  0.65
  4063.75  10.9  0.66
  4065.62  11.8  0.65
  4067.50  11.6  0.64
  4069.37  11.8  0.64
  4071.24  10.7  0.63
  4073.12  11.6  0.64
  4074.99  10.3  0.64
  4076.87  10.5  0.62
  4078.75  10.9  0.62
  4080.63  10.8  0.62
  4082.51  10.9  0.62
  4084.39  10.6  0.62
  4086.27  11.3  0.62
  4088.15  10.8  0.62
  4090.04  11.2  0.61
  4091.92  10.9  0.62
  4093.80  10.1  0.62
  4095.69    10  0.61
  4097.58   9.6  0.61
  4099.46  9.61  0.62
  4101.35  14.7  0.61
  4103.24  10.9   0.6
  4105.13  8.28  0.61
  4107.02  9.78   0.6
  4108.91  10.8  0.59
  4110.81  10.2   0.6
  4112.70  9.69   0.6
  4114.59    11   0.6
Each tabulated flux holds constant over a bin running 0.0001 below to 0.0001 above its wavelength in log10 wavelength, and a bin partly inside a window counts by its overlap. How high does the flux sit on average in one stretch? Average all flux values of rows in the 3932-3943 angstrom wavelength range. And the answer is 9.3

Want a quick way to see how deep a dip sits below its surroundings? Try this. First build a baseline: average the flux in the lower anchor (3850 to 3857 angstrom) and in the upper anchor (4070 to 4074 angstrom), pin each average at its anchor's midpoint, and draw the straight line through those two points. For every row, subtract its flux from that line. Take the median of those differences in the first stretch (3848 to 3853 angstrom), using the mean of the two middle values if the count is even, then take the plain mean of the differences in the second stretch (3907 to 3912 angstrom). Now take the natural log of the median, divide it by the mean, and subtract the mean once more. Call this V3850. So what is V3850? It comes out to 3.6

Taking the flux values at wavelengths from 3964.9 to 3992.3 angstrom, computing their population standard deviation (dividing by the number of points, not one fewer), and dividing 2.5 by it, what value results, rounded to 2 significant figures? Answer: 1.5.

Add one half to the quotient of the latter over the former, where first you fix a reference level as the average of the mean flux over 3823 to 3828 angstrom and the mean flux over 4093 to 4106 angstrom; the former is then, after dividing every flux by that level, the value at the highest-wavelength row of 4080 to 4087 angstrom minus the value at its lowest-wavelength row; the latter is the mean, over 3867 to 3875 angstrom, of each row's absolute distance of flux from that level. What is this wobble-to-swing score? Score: 27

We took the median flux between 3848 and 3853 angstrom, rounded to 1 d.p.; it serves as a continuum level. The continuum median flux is 11.3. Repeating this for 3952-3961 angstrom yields 9.7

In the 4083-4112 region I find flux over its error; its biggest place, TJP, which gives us 4101.35 angstrom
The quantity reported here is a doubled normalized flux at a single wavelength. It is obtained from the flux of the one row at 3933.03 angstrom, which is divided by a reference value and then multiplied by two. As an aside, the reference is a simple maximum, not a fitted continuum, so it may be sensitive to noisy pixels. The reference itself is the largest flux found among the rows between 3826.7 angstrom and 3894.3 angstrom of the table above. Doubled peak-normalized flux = 1.27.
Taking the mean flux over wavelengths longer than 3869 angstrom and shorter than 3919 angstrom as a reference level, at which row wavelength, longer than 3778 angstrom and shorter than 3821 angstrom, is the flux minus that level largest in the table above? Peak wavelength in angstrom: 3783.79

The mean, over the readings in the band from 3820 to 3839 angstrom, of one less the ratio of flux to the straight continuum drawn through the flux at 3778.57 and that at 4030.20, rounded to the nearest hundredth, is 0.19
